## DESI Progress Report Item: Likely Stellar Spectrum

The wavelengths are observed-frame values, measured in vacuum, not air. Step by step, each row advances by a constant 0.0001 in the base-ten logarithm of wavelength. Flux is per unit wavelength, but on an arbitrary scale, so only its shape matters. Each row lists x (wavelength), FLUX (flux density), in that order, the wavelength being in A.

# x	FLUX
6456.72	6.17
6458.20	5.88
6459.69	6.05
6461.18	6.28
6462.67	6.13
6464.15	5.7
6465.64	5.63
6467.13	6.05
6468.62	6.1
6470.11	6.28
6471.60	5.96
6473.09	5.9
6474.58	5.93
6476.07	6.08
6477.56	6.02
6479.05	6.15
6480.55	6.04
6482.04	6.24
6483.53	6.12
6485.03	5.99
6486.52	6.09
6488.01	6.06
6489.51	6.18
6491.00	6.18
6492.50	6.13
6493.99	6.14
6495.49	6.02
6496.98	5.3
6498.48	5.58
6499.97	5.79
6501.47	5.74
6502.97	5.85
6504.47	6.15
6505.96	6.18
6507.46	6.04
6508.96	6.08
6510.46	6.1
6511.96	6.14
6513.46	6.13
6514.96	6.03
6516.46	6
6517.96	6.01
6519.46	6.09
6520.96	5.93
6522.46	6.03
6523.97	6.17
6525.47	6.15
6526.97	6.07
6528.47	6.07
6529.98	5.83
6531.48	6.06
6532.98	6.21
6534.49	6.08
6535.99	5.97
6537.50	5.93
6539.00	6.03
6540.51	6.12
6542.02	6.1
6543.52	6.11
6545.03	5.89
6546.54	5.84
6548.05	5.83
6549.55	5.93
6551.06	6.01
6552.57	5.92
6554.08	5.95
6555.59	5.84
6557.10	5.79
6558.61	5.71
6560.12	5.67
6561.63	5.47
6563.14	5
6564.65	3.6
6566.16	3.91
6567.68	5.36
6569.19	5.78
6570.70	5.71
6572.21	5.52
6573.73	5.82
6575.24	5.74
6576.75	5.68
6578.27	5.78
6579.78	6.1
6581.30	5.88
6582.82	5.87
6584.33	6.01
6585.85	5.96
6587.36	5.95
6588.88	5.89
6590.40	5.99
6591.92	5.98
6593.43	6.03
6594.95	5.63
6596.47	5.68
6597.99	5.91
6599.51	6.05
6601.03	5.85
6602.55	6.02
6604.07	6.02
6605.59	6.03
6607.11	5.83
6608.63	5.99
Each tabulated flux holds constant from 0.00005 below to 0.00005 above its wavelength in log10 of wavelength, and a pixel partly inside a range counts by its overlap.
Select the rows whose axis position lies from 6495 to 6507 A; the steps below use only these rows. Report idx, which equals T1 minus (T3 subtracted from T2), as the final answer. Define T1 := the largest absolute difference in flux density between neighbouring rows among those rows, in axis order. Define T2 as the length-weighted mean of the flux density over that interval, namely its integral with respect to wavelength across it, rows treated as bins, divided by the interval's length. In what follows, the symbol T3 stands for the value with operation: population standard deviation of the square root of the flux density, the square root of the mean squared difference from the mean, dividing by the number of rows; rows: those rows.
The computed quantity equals -5.05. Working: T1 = 0.72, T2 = 5.83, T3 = 0.058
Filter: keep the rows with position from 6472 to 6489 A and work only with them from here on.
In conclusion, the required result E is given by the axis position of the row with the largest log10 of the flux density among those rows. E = 6482.04 A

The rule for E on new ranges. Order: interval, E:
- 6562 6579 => 6573.73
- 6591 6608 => 6599.51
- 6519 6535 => 6532.98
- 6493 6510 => 6505.96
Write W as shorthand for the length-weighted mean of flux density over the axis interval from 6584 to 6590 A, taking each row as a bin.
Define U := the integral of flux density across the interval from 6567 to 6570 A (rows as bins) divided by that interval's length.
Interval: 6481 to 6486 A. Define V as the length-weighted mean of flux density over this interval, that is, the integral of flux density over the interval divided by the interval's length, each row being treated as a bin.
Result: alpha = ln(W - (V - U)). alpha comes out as 1.69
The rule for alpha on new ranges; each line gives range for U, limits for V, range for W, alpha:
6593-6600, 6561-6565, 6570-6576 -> 1.91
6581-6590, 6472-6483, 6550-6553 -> 1.76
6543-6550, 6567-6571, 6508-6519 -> 1.85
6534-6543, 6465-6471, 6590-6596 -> 1.78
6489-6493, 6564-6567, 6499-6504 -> 2.10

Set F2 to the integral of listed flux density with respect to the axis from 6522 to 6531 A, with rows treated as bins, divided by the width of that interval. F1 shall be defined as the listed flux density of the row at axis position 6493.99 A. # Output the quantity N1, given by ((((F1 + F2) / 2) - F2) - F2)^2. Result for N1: 36.1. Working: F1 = 6.14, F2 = 6.05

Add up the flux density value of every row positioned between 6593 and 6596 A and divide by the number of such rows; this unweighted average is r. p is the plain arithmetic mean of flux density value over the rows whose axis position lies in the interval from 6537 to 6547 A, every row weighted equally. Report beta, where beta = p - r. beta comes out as 0.2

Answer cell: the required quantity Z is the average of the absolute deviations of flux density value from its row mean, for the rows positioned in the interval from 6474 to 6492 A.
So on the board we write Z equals 0.07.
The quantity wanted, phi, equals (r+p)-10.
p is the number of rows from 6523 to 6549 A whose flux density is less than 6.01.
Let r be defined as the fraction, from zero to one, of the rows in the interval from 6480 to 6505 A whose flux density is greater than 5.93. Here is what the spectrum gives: -3.3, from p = 6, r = 0.71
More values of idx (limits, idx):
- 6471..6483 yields -5.82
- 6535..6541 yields -5.90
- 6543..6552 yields -5.69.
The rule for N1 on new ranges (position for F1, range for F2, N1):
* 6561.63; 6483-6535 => 39.6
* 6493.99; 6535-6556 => 34.5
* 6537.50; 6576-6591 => 34.8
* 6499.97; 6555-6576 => 26.3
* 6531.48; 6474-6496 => 37.3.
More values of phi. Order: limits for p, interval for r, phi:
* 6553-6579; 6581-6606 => 7.6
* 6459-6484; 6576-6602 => -4.5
